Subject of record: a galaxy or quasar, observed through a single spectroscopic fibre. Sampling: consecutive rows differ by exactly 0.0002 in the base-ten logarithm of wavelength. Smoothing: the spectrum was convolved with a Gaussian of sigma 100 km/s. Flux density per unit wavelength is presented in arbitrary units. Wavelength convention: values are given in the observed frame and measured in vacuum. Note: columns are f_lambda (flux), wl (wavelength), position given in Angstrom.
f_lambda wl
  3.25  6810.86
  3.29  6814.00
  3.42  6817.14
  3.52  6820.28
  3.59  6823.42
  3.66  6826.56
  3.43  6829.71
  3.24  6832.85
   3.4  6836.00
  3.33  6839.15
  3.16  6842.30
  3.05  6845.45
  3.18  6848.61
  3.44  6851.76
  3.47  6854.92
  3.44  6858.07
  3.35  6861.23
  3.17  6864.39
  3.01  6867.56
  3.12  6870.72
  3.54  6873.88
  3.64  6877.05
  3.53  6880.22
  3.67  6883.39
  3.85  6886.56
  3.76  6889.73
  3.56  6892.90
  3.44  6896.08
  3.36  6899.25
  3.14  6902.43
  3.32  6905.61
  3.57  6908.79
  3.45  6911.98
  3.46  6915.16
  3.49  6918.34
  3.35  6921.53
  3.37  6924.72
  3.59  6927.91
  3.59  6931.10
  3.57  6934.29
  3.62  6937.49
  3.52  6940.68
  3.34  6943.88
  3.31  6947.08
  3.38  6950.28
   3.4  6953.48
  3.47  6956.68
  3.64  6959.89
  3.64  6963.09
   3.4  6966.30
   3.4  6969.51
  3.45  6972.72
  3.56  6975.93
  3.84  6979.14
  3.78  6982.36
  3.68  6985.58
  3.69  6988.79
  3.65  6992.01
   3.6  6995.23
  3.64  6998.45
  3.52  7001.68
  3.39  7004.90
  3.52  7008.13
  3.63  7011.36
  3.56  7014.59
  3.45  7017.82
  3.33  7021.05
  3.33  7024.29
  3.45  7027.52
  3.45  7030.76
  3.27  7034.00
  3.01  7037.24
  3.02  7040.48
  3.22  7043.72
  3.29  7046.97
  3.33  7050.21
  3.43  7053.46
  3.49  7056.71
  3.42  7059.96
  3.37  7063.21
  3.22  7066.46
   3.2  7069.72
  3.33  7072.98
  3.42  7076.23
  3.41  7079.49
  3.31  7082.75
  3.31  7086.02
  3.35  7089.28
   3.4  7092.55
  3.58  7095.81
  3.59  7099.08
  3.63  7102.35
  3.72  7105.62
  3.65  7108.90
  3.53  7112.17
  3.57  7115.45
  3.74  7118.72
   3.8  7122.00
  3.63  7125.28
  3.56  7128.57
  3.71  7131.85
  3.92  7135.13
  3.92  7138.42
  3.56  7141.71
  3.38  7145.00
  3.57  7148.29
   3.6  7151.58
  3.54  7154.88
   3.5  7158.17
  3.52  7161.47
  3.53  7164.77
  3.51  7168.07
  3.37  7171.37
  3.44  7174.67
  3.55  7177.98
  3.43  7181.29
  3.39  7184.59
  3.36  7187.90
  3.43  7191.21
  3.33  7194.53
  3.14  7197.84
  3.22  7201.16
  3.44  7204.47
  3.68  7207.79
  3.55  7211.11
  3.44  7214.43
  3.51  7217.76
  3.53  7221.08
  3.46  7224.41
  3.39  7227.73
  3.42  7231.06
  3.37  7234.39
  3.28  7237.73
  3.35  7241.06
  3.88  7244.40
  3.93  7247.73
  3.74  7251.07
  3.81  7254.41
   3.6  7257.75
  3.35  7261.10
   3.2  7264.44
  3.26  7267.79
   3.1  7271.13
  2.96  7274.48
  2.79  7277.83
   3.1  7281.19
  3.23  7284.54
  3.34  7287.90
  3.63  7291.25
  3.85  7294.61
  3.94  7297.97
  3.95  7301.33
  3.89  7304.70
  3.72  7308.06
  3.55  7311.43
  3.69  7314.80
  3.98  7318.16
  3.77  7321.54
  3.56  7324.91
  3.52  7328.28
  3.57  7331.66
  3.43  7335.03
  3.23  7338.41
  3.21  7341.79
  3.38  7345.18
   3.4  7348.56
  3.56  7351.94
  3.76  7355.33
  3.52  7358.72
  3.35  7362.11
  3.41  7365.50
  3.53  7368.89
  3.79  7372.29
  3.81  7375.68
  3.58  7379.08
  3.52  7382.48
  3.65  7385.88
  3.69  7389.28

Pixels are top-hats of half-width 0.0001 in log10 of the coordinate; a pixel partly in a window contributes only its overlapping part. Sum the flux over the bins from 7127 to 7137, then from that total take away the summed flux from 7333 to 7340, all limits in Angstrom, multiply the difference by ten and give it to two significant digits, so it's 45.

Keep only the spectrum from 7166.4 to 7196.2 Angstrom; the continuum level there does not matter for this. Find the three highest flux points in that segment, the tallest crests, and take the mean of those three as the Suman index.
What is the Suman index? 3.50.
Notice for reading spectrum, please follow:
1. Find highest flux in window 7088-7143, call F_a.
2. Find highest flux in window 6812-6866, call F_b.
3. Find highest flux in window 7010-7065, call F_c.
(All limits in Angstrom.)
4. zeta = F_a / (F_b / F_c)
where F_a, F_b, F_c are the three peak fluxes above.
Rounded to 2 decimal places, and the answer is 3.89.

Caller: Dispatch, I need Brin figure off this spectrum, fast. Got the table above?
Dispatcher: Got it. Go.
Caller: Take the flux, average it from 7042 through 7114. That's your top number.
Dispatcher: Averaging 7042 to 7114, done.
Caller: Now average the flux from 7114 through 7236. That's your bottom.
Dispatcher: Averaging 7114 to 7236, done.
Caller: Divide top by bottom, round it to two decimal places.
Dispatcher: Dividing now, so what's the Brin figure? 0.97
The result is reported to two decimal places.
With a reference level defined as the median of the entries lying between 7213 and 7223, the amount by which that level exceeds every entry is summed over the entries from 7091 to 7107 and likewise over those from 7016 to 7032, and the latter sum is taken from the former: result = -0.91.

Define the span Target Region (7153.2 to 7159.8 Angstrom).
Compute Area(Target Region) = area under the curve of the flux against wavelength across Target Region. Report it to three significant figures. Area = 23.2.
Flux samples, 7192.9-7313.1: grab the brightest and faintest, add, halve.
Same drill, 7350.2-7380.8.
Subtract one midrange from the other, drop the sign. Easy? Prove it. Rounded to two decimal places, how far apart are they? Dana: 0.21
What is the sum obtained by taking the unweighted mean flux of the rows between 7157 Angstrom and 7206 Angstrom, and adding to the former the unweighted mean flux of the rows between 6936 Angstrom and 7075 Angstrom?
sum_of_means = 6.86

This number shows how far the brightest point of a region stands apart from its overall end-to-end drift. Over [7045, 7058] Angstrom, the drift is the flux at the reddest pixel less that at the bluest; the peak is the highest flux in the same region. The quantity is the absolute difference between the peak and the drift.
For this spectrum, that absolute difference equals 3.29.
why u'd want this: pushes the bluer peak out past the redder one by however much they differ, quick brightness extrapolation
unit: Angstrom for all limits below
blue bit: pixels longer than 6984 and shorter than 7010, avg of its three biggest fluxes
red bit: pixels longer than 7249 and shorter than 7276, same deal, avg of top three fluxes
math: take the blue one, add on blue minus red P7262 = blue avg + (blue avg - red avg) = 3.63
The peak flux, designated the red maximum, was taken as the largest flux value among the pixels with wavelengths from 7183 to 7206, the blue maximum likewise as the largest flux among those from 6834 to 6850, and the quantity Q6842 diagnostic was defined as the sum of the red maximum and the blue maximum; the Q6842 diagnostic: 6.84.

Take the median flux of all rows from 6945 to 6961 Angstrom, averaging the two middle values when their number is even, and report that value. 3.40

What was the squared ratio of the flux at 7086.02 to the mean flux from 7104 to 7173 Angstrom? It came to 0.84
